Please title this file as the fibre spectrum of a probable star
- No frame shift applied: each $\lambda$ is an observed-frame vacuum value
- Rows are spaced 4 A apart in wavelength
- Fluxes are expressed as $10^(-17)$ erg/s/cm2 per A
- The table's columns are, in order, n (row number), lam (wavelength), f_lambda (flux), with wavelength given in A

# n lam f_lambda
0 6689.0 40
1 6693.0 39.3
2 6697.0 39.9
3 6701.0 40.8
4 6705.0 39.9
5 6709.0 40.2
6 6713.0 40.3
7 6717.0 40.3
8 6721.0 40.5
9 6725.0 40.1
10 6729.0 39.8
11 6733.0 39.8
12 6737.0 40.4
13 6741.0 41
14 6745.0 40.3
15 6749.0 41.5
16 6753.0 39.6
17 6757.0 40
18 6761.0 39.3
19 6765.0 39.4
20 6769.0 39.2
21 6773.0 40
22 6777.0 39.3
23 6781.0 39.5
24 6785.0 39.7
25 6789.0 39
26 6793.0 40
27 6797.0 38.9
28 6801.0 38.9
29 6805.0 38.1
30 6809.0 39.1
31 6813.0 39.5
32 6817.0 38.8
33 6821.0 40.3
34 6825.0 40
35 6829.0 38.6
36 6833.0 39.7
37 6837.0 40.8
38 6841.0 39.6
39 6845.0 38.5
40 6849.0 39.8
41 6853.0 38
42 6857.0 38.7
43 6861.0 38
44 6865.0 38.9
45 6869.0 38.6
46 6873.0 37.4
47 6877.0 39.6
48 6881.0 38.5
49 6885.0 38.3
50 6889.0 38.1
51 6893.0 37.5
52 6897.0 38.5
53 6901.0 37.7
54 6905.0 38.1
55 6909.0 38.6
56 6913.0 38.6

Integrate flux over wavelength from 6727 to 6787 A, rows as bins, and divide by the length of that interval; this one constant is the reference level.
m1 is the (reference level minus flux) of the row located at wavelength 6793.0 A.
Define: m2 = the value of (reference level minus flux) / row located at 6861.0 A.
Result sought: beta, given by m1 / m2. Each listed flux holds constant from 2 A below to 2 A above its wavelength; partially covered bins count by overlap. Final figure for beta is 0.0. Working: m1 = -0.1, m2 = 1.9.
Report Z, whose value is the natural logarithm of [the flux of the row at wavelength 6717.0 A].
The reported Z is 3.696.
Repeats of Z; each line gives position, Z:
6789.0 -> 3.664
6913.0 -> 3.653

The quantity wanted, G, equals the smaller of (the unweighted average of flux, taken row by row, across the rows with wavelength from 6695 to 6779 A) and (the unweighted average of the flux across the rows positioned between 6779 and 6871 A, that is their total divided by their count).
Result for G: 39.2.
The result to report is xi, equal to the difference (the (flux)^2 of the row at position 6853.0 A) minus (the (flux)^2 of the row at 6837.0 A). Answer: -221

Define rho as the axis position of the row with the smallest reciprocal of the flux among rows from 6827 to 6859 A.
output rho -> 6837.0 A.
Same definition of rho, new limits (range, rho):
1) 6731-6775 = 6749.0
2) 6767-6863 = 6837.0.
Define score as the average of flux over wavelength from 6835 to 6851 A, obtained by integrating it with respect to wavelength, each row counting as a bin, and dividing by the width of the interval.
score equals 39.7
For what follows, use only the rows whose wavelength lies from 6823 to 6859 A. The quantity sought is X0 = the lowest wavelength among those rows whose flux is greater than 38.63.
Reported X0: 6825.0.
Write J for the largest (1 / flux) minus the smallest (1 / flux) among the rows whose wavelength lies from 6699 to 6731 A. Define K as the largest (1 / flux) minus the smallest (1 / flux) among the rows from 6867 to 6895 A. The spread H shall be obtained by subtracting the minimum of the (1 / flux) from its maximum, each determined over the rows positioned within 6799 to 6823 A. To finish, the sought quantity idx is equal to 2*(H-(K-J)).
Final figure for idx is 0.0011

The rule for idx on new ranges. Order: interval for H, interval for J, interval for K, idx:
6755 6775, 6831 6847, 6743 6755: 0.0016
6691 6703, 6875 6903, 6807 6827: 0.0028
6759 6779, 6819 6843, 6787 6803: 0.0024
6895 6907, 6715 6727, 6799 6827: -0.0013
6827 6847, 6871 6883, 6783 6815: 0.0034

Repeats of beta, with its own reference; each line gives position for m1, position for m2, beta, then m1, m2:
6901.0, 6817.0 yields 2.0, 2.2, 1.1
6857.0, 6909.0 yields 0.9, 1.2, 1.3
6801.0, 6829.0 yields 0.8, 1.0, 1.3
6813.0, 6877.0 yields 1.3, 0.4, 0.3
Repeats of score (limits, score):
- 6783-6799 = 39.4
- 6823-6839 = 39.8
